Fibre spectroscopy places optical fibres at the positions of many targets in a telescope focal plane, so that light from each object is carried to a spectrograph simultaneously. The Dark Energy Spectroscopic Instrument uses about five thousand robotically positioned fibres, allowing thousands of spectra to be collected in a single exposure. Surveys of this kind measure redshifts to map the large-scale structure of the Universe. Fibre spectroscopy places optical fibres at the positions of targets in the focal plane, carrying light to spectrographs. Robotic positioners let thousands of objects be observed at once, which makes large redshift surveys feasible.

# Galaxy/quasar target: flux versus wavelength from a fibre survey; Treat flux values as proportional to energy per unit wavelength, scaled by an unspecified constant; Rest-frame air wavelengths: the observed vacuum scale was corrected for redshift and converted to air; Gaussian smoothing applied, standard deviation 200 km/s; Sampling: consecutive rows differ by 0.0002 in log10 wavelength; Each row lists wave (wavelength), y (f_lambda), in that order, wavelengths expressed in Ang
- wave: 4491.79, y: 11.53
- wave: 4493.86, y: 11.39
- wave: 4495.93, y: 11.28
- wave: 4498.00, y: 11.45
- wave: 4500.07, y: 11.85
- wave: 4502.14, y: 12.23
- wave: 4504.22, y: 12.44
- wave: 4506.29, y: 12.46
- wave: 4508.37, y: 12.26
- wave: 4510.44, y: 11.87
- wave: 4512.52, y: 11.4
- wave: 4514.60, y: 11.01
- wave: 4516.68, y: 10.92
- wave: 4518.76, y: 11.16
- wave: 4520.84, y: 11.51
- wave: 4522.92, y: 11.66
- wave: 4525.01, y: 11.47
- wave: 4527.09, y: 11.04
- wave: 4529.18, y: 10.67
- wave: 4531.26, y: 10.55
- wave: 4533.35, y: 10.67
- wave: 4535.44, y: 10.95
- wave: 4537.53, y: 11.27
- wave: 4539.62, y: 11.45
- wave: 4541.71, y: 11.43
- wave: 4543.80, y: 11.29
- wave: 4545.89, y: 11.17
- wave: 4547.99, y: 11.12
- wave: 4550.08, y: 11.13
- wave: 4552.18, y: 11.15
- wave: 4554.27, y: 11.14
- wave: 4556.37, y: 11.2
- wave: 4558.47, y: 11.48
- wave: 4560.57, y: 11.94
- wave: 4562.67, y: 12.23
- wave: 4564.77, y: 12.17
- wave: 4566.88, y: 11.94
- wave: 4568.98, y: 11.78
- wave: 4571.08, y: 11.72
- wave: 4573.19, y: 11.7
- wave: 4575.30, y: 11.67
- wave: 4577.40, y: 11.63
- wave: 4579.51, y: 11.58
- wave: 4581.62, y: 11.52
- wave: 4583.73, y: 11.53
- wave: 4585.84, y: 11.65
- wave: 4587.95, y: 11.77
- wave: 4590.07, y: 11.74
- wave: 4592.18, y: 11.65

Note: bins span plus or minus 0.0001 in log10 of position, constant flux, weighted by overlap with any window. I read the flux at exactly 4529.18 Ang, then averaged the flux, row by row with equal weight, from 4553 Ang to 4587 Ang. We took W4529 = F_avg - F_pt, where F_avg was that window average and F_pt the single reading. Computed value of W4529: 1.0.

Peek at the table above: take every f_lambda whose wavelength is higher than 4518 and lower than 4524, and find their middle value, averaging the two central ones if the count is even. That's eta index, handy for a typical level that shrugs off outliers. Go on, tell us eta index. 11.5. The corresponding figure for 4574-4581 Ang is 11.6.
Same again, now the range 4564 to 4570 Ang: 11.9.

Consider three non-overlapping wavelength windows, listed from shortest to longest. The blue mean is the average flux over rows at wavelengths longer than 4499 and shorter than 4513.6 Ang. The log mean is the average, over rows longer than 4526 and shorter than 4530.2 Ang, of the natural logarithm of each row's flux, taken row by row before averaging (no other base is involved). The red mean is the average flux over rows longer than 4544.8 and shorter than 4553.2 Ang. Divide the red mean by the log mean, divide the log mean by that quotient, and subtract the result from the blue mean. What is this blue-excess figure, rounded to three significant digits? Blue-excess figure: 11.6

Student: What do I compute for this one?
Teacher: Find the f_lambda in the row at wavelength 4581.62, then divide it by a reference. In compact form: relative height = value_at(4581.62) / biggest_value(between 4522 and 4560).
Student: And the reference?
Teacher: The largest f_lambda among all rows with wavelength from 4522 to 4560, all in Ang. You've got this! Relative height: 0.99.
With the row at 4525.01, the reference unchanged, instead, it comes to 0.98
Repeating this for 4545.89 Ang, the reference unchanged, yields 0.96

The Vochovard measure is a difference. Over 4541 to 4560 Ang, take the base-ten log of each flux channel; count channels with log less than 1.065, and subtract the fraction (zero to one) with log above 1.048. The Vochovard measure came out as 8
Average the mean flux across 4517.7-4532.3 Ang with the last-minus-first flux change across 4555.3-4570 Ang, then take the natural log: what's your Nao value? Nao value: 1.77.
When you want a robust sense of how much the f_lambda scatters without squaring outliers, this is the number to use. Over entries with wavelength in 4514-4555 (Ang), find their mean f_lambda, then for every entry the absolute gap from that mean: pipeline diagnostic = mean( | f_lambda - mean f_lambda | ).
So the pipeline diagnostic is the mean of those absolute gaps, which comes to 0.22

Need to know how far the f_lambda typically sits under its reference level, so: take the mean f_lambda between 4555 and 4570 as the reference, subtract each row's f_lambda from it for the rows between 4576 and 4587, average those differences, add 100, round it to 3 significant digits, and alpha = 100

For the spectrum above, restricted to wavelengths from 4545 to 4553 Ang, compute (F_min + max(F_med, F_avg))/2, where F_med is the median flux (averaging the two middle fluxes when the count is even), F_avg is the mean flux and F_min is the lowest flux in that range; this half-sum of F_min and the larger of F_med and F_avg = 11.1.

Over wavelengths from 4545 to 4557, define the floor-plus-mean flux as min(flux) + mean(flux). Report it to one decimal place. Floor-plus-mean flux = 22.3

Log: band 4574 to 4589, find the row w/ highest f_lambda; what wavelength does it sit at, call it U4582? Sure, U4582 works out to 4587.95 Ang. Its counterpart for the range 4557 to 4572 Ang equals 4562.67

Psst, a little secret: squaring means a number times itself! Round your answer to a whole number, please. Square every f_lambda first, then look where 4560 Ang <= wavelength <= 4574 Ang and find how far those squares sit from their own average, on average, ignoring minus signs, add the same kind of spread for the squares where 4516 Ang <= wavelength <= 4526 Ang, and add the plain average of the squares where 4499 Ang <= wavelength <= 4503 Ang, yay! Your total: 154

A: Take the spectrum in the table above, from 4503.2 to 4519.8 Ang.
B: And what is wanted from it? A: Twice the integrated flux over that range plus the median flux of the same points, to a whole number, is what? 400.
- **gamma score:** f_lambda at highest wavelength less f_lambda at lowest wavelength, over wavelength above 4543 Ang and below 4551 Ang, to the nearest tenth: -0.2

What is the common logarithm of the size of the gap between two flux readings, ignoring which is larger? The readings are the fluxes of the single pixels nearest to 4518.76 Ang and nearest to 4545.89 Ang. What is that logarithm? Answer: -2.0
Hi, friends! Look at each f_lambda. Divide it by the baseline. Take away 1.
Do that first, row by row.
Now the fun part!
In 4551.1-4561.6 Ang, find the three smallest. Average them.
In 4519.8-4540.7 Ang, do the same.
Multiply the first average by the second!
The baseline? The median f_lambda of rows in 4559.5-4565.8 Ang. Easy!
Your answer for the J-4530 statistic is 0.0105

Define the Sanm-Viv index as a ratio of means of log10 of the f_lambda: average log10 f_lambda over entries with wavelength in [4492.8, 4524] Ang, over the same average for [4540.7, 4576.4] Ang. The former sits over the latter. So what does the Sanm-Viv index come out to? 1.004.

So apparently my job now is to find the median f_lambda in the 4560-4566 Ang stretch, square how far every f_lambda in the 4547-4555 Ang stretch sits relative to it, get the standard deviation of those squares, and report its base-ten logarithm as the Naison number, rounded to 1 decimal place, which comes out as -1.6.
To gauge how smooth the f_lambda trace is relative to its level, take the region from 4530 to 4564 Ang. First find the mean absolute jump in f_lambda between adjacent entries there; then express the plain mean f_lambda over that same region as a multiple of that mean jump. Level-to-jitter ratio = 72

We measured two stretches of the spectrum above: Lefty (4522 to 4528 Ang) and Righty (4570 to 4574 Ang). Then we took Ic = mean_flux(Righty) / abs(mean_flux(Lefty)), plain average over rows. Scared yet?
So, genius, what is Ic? 1.03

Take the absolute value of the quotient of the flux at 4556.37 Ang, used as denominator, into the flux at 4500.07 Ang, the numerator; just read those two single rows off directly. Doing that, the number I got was 1.06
